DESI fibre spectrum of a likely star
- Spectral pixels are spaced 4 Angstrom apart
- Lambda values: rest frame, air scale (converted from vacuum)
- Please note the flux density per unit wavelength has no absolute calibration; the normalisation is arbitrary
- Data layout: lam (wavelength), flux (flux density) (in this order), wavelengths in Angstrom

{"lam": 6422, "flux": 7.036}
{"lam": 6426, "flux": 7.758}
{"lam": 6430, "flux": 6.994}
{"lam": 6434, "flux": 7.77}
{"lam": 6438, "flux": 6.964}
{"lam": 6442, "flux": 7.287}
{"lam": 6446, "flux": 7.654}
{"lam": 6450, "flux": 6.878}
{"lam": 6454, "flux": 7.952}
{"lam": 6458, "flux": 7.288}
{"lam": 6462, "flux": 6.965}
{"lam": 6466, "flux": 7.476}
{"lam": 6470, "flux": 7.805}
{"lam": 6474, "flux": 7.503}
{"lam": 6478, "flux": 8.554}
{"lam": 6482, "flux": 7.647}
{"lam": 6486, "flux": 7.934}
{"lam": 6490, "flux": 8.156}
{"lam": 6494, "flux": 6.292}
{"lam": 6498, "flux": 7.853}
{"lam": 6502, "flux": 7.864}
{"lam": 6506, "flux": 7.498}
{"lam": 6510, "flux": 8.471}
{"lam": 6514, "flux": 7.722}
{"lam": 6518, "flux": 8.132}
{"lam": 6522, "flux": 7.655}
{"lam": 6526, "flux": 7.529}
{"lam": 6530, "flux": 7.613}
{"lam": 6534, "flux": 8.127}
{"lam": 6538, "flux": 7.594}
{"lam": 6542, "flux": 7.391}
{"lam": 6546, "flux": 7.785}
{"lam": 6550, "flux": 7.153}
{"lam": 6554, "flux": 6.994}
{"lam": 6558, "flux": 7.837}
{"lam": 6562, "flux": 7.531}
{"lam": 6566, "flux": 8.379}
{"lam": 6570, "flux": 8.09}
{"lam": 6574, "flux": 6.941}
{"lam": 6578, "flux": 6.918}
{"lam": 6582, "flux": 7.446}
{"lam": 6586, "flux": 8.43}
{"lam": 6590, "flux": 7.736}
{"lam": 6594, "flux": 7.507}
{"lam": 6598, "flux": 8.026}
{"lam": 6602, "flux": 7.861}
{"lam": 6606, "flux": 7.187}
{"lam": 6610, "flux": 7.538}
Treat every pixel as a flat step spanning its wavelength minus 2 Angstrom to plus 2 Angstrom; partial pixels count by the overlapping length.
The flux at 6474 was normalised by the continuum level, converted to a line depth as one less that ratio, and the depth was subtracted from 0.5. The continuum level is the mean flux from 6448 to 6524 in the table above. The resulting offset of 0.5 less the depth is 0.479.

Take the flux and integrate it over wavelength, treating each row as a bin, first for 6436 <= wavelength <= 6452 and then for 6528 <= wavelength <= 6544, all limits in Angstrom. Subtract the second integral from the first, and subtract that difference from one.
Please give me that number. 8.8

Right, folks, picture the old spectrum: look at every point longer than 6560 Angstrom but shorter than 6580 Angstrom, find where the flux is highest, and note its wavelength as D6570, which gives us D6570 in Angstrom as 6566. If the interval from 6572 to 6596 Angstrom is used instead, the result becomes 6586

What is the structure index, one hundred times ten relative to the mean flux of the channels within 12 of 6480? 126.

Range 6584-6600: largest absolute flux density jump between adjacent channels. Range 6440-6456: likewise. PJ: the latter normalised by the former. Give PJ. 1.5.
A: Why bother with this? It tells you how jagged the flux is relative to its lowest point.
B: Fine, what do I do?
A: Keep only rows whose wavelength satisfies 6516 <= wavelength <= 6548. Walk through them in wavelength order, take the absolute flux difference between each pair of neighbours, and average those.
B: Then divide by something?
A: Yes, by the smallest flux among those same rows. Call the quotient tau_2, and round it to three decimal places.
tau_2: 0.045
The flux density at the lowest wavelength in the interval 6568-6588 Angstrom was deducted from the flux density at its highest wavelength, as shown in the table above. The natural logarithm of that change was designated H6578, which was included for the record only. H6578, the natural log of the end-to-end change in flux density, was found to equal -1.1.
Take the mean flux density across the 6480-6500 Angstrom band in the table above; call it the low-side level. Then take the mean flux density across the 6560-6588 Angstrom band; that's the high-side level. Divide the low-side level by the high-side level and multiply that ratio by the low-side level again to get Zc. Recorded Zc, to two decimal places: 7.48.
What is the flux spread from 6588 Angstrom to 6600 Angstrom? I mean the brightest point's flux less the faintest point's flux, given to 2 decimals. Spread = 0.52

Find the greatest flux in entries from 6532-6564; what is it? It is 8.127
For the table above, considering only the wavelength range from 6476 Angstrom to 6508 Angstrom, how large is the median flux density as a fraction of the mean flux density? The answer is 1.02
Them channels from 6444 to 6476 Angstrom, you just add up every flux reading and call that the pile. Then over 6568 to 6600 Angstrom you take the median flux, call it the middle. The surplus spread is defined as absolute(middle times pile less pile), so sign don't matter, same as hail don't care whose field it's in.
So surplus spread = 394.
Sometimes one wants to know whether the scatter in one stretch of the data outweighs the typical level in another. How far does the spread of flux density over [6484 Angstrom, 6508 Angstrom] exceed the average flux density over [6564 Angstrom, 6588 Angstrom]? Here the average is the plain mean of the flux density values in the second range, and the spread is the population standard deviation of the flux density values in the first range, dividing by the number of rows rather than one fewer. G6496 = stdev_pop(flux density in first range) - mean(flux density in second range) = -7.08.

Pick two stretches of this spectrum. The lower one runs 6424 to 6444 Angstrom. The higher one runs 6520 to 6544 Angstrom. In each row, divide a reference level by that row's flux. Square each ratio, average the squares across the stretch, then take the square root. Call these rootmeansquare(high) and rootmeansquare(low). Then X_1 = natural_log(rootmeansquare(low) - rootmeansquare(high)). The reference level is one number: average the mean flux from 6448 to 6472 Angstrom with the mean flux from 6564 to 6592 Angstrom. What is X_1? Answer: -3.2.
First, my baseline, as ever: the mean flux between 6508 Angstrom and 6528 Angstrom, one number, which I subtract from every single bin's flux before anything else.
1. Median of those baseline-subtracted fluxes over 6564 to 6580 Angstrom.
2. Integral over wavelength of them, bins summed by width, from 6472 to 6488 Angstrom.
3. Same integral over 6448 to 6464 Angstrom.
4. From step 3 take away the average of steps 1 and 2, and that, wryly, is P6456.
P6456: -10.0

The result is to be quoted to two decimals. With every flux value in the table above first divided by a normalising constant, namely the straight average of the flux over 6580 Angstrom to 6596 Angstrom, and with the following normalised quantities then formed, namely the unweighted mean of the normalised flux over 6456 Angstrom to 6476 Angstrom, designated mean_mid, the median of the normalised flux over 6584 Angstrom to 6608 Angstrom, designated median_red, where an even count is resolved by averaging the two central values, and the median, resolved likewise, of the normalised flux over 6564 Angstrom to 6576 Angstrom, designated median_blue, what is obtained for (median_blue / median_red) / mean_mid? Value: 1.09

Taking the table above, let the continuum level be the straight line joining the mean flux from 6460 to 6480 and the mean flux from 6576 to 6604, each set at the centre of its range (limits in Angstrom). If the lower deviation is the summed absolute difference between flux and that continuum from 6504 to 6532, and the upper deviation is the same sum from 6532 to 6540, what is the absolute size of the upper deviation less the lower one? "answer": 1.18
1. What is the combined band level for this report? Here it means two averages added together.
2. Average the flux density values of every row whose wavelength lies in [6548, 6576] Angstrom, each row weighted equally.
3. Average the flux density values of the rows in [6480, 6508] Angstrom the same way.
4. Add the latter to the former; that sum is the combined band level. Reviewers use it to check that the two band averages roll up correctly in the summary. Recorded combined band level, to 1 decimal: 15.2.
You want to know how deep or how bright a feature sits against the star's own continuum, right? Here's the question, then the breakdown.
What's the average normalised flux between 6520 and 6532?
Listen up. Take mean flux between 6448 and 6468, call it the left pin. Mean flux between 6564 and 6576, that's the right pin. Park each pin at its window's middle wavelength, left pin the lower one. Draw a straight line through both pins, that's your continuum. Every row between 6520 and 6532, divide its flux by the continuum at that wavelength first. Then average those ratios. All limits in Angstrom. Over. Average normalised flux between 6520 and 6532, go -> 1.00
